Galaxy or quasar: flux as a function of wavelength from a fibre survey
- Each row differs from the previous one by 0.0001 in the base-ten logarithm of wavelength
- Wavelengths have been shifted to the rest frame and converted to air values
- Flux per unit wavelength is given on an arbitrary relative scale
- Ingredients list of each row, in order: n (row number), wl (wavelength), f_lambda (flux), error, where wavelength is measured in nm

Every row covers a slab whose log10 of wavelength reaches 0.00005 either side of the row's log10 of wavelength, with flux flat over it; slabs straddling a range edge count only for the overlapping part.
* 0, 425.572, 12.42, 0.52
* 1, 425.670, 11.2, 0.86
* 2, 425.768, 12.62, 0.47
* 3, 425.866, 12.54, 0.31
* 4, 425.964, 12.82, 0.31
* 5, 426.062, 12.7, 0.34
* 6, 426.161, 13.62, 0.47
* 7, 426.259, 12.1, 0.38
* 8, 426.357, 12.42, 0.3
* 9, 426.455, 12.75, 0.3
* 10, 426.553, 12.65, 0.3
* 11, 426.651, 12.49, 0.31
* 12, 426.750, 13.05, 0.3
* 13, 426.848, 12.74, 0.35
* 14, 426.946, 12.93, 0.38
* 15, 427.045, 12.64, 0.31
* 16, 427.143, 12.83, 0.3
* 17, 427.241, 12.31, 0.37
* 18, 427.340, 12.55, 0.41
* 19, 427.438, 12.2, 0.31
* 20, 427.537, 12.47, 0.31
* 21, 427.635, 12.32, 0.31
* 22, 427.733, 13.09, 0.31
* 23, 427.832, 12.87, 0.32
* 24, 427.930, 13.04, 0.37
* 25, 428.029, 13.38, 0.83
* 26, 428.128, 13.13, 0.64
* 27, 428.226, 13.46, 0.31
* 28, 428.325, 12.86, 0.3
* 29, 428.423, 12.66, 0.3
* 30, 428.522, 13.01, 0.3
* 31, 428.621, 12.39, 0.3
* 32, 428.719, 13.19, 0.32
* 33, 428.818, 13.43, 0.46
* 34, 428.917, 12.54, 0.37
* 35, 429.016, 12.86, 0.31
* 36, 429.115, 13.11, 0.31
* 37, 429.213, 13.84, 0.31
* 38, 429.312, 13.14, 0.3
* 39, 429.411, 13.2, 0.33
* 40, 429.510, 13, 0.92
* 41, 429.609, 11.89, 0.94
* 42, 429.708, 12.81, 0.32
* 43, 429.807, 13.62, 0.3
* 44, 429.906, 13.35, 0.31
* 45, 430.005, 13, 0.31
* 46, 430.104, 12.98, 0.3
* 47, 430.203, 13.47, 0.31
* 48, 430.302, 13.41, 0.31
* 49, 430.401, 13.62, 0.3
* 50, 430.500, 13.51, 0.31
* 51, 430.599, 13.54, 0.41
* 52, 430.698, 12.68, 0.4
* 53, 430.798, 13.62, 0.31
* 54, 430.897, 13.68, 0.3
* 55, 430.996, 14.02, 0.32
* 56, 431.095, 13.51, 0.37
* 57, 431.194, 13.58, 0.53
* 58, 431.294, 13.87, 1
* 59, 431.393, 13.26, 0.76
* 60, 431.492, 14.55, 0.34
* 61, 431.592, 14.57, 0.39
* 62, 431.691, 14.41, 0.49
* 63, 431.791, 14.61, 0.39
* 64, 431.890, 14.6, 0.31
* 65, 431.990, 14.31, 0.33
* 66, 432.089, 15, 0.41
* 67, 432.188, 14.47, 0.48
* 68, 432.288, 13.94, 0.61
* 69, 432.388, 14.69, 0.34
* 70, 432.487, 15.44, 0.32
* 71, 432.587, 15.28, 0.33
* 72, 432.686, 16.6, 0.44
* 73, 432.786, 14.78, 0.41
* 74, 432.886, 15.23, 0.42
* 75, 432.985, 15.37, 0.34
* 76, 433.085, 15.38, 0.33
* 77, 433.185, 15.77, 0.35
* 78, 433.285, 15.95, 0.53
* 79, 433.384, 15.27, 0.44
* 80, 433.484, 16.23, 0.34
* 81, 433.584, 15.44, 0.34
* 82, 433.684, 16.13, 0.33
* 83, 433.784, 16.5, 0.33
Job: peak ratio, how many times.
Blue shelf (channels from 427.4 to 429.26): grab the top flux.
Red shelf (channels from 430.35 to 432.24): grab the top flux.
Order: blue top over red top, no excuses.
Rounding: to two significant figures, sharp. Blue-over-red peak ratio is 0.92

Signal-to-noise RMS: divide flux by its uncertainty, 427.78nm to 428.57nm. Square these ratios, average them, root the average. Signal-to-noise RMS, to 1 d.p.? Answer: 37.0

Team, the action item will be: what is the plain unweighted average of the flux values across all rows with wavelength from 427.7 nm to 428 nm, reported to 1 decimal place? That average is 13.0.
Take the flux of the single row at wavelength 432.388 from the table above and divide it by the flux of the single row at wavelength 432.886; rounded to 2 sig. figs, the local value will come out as 0.96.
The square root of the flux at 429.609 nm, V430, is 3.45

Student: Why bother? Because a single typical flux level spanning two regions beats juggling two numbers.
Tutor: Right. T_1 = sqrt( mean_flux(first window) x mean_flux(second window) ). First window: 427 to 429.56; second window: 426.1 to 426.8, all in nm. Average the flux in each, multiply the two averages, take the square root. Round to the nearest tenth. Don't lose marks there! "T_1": 12.8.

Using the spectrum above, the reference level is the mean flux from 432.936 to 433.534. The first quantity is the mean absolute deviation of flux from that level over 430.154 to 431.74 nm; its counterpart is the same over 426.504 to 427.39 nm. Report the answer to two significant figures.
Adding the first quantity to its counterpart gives 4.9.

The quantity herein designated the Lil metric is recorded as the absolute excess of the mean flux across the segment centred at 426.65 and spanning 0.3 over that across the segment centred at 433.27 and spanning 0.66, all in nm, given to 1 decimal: 2.9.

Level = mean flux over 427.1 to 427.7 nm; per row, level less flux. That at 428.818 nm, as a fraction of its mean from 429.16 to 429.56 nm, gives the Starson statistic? 1.2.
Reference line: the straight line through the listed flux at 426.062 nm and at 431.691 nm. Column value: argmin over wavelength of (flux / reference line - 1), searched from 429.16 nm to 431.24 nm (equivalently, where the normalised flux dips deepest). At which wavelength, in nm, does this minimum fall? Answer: 429.609 nm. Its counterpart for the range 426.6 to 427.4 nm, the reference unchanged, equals 427.241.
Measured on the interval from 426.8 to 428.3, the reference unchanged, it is 427.438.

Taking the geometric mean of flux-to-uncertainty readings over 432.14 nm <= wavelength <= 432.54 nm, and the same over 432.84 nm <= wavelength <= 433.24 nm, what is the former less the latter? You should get -8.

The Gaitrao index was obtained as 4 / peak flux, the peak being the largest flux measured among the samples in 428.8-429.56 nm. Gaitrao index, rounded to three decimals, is 0.289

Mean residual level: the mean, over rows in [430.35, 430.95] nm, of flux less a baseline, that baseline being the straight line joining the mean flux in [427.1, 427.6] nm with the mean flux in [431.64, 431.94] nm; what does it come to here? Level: -0.6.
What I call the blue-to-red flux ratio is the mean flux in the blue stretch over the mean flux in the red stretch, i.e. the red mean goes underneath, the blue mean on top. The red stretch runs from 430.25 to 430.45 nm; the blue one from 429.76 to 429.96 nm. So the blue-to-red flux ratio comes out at 1.00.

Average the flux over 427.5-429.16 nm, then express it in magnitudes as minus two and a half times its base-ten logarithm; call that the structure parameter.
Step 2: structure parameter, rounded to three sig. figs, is -2.78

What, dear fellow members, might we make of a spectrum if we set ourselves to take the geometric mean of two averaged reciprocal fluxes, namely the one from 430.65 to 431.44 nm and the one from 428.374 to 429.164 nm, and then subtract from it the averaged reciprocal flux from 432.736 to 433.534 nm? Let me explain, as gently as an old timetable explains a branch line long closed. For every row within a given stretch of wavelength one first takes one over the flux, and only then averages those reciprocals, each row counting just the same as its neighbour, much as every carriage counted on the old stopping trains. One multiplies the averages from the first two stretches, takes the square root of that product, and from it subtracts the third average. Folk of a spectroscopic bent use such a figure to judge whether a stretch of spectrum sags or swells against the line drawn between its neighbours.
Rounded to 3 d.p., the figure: 0.011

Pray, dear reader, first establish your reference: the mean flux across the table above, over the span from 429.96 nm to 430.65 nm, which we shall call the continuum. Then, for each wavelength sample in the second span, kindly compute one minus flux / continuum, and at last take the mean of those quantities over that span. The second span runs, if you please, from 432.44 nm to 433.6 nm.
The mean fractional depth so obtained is -0.16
